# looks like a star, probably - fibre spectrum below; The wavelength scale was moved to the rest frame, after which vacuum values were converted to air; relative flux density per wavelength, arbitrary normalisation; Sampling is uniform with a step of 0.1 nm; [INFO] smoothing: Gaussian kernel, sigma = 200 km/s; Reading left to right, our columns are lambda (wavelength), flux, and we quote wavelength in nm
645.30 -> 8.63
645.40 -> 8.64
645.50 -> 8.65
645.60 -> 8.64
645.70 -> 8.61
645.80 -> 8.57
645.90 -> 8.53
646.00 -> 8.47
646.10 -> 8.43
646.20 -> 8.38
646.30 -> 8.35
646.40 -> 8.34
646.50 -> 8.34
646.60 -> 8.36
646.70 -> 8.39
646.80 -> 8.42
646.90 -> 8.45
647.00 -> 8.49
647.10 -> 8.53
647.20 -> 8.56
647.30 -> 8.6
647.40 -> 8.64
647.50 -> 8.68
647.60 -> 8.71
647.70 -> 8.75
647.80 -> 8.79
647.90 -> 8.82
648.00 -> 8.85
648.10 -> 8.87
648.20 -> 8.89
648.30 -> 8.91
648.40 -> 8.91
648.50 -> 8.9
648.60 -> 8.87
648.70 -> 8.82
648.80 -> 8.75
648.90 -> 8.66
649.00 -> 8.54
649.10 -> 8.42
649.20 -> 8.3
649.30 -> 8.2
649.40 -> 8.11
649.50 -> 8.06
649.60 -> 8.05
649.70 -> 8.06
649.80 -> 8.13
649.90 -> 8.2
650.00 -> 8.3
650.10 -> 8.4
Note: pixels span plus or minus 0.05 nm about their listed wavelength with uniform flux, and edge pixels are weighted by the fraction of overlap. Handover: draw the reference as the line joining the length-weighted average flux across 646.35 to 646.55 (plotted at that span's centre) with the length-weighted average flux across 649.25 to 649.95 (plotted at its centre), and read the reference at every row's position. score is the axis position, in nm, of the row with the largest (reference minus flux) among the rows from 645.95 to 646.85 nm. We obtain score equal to 646.40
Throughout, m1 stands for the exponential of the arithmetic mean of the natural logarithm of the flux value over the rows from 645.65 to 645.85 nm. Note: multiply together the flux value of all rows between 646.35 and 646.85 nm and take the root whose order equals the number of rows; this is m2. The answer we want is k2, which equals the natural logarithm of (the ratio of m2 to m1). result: -0.026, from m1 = 8.6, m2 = 8.37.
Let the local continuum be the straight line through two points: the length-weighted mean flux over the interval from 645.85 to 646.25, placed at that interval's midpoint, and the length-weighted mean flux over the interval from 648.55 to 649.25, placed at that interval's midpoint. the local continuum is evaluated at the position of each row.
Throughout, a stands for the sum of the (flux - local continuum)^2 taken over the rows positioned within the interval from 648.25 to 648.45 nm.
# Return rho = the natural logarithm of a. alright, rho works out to -1.6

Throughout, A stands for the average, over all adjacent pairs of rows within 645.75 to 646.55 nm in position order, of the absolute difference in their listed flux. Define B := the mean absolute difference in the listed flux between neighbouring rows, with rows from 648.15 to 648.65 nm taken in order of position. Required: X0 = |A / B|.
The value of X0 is 2.2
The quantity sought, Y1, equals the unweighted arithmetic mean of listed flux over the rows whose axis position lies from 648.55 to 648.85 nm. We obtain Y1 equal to 8.81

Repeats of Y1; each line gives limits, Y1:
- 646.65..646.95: 8.42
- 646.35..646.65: 8.35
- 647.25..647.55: 8.64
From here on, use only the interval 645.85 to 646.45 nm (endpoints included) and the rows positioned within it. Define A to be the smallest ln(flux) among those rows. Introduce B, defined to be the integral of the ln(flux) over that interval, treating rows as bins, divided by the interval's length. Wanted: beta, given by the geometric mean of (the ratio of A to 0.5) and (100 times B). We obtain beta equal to 30.1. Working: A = 2.12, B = 2.13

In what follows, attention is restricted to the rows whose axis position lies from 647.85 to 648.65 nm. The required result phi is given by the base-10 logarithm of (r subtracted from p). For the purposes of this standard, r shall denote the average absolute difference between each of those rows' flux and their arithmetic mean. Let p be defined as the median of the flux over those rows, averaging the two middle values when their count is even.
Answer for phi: 0.947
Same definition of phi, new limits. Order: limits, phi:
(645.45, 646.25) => 0.928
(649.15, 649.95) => 0.906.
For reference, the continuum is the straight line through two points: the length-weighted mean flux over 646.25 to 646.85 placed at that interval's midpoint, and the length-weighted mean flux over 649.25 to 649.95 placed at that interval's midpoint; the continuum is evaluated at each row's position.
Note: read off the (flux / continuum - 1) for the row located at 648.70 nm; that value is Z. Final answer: 0.077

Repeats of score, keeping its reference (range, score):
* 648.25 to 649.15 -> 649.10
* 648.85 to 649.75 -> 649.60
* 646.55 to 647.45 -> 646.60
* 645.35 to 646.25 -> 646.20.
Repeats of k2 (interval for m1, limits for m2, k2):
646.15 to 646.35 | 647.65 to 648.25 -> 0.054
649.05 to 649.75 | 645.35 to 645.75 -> 0.055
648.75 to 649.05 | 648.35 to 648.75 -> 0.026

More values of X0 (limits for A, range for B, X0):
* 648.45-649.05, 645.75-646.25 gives 1.5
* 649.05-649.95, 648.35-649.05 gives 1.1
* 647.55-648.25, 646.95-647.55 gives 0.8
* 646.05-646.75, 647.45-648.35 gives 0.8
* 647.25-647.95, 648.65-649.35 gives 0.4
